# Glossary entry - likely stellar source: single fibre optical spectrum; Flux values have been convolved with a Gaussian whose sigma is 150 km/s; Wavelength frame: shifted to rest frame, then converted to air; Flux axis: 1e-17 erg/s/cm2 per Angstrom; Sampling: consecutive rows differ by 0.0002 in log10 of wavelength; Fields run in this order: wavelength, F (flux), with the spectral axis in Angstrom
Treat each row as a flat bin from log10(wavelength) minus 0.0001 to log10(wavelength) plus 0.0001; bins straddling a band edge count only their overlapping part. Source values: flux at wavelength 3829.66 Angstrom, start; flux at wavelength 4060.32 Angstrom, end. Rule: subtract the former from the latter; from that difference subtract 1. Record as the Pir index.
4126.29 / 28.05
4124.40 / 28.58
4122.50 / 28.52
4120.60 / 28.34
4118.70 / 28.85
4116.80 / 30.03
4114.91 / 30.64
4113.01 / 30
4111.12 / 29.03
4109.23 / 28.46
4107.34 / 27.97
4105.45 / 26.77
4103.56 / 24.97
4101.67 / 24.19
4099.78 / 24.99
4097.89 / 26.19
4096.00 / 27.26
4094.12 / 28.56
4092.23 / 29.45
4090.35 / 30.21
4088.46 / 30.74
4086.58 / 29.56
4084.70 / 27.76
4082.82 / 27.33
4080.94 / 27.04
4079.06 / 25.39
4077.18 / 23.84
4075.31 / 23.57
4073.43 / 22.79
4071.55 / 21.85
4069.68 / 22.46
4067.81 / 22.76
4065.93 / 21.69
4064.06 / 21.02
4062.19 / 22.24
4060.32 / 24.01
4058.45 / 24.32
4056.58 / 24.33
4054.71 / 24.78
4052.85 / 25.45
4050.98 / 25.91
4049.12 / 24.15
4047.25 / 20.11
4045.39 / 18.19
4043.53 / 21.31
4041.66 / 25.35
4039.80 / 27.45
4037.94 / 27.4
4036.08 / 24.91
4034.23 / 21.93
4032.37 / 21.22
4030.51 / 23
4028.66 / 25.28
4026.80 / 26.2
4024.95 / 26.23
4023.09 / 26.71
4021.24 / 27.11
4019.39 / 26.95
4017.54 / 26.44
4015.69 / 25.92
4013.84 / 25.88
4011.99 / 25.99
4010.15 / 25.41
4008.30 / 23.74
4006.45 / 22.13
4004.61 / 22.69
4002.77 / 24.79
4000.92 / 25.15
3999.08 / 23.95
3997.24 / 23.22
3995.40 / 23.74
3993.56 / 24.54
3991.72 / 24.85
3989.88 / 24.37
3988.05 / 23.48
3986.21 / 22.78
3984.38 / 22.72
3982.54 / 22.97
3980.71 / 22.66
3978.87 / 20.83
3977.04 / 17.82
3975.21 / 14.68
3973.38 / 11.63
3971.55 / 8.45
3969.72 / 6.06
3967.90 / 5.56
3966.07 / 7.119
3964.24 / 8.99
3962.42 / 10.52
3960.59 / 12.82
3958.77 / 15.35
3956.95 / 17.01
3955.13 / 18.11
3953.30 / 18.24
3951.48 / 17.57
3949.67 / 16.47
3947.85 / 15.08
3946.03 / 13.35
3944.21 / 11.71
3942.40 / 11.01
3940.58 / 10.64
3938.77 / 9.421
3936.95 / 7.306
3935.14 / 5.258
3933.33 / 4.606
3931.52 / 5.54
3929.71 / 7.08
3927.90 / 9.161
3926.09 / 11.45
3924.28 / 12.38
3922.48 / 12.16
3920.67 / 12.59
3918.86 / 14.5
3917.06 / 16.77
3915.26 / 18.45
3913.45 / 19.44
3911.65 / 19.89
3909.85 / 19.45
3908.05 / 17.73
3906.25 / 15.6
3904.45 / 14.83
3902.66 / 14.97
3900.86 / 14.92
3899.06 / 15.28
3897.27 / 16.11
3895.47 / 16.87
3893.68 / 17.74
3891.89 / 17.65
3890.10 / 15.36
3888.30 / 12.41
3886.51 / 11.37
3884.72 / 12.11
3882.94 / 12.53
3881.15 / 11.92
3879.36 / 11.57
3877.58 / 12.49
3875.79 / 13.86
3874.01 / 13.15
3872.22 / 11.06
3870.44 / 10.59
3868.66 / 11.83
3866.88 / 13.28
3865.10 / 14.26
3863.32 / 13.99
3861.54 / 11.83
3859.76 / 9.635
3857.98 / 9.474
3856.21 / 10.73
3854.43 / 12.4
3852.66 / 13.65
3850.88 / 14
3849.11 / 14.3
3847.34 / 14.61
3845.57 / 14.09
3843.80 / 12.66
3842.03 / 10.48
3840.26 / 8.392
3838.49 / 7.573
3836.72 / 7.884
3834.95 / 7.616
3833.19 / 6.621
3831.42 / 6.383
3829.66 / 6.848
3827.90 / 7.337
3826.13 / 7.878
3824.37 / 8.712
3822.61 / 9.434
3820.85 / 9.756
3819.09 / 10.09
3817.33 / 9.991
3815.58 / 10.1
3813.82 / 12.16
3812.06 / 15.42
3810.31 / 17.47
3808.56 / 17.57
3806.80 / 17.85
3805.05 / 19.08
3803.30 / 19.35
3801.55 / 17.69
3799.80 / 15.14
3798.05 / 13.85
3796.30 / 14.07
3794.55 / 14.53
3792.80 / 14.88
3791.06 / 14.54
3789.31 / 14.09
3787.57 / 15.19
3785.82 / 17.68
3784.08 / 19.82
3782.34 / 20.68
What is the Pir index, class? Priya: 16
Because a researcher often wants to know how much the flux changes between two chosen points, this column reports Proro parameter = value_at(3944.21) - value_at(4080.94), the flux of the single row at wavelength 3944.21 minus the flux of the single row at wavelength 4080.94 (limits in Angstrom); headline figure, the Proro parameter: -15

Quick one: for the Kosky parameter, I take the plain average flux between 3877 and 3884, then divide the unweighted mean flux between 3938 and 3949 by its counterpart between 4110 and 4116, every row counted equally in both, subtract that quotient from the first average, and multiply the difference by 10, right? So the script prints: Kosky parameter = 117.3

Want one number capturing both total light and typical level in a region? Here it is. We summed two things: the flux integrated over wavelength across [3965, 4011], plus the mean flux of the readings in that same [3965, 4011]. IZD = 930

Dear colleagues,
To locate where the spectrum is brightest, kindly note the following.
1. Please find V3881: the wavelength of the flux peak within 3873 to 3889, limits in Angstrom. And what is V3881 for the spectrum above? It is 3875.79 Angstrom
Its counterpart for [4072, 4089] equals 4088.46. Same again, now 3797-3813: 3803.30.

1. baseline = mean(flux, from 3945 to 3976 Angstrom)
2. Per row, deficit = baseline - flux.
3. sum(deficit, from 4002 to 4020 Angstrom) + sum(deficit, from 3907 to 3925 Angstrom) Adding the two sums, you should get -158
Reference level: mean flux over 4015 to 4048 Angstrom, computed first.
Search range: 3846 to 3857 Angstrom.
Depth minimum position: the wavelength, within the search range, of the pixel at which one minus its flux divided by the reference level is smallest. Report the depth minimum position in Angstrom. 3847.34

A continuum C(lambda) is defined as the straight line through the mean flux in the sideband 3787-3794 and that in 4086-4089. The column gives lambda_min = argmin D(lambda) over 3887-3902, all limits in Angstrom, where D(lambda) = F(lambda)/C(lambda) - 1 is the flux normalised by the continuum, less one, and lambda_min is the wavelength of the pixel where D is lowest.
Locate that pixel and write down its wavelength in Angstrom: 3888.30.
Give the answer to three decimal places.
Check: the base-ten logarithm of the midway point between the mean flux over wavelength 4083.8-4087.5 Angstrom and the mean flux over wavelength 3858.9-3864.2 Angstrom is 1.306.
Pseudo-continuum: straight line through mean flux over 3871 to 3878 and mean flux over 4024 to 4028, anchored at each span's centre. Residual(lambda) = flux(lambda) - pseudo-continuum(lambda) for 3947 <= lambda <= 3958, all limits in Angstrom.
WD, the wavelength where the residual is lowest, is 3947.85 Angstrom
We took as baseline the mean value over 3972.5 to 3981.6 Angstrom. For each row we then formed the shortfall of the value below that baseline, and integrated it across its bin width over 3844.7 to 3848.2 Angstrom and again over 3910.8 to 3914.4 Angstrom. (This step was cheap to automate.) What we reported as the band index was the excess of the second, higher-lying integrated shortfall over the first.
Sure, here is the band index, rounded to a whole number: -19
